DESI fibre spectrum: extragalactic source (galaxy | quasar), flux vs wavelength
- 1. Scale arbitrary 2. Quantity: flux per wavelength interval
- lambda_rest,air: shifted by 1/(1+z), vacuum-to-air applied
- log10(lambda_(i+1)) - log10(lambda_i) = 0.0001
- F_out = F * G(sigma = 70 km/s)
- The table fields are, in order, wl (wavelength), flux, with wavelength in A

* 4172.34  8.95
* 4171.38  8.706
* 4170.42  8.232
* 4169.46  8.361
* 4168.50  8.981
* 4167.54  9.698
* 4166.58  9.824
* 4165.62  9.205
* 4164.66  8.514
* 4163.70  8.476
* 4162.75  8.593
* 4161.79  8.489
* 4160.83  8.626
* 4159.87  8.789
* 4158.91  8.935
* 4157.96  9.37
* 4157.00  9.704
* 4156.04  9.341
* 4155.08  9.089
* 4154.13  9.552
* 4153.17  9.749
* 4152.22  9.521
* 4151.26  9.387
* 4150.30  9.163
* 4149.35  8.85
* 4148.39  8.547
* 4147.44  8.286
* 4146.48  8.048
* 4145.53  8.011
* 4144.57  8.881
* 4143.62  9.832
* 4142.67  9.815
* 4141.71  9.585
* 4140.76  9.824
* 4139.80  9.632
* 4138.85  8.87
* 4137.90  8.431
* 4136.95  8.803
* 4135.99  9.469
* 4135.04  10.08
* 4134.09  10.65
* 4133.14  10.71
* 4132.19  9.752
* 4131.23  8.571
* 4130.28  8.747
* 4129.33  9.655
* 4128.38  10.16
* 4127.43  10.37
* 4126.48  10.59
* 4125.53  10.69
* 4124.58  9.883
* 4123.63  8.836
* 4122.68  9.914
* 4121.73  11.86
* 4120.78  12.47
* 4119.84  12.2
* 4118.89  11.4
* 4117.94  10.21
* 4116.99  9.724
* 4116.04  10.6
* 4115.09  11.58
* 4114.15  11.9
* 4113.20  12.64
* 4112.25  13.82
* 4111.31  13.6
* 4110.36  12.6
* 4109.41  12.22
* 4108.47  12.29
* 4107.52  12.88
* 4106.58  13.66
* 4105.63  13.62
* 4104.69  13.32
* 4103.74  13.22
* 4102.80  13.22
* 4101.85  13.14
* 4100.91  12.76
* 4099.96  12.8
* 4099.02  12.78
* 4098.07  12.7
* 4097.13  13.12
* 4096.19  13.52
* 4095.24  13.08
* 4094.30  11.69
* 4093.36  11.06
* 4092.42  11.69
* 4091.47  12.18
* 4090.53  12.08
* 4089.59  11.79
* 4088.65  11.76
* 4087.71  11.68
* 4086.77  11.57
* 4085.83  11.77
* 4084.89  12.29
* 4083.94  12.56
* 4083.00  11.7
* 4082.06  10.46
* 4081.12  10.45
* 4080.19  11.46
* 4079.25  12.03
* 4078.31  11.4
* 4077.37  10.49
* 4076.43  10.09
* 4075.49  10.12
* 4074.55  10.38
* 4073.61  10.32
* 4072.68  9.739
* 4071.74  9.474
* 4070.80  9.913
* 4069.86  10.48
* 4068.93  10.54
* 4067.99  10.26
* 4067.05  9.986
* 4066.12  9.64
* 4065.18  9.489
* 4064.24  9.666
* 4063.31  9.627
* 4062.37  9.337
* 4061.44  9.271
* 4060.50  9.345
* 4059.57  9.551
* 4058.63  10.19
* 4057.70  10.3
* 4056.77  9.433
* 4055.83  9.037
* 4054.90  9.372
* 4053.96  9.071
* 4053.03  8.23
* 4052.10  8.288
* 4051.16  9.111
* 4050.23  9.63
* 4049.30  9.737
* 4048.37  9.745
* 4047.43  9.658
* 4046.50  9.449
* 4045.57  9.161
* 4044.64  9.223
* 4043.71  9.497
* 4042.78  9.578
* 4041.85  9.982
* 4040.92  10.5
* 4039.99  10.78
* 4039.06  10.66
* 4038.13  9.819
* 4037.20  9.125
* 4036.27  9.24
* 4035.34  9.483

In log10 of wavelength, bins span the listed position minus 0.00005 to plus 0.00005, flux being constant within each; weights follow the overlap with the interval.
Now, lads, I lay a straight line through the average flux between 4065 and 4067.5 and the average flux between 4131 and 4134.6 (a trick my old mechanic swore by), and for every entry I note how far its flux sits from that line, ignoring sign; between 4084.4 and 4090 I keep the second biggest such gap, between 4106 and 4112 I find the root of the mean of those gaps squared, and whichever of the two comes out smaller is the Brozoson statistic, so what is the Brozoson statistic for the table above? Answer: 2.0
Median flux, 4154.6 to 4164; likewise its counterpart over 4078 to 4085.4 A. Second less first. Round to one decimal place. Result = 2.7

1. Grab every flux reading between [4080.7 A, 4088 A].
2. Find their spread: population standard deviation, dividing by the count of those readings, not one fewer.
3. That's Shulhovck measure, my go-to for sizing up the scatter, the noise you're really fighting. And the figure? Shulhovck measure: 0.71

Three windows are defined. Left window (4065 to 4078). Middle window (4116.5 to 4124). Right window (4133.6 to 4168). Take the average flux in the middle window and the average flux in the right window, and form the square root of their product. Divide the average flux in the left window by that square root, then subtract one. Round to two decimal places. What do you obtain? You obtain 0.01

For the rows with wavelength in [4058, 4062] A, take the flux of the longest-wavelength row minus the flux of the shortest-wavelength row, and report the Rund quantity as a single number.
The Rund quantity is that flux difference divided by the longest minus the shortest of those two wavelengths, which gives -0.33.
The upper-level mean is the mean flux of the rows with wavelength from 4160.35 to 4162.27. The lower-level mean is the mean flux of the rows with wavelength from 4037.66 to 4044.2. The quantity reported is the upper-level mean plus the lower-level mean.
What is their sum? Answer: 18.7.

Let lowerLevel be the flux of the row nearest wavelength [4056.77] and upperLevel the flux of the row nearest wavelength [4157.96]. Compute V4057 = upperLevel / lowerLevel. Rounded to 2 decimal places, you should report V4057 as 0.99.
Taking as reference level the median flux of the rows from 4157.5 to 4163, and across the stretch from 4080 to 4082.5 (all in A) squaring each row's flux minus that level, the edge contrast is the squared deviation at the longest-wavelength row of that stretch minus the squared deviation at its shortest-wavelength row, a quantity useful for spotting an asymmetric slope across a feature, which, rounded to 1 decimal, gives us -4.5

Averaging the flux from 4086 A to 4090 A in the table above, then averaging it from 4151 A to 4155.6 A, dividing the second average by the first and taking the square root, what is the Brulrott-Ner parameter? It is 0.899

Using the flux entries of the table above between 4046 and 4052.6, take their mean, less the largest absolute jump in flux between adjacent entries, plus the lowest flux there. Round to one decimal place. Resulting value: 16.8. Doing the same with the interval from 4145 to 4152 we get 16.3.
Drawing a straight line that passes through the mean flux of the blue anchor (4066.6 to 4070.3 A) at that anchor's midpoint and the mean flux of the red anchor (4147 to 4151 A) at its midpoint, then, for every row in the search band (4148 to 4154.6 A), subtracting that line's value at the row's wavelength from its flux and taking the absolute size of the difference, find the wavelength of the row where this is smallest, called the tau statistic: 4149.35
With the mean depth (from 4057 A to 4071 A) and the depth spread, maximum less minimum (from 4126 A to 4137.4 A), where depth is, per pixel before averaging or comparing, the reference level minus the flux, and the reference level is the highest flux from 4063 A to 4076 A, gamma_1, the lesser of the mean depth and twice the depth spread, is 0.7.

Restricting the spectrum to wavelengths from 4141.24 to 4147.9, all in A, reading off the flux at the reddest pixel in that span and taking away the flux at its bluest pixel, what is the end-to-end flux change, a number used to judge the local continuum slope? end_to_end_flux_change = -1.3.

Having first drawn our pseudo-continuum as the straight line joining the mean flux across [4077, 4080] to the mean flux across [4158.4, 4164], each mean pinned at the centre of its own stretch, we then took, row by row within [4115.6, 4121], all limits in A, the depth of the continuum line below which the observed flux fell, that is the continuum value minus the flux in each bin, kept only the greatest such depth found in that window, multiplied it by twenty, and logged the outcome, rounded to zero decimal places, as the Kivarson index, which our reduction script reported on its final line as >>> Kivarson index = 7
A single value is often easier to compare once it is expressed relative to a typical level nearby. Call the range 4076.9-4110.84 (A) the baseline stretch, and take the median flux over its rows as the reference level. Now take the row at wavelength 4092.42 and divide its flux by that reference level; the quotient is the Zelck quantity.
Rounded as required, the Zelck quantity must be 0.95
